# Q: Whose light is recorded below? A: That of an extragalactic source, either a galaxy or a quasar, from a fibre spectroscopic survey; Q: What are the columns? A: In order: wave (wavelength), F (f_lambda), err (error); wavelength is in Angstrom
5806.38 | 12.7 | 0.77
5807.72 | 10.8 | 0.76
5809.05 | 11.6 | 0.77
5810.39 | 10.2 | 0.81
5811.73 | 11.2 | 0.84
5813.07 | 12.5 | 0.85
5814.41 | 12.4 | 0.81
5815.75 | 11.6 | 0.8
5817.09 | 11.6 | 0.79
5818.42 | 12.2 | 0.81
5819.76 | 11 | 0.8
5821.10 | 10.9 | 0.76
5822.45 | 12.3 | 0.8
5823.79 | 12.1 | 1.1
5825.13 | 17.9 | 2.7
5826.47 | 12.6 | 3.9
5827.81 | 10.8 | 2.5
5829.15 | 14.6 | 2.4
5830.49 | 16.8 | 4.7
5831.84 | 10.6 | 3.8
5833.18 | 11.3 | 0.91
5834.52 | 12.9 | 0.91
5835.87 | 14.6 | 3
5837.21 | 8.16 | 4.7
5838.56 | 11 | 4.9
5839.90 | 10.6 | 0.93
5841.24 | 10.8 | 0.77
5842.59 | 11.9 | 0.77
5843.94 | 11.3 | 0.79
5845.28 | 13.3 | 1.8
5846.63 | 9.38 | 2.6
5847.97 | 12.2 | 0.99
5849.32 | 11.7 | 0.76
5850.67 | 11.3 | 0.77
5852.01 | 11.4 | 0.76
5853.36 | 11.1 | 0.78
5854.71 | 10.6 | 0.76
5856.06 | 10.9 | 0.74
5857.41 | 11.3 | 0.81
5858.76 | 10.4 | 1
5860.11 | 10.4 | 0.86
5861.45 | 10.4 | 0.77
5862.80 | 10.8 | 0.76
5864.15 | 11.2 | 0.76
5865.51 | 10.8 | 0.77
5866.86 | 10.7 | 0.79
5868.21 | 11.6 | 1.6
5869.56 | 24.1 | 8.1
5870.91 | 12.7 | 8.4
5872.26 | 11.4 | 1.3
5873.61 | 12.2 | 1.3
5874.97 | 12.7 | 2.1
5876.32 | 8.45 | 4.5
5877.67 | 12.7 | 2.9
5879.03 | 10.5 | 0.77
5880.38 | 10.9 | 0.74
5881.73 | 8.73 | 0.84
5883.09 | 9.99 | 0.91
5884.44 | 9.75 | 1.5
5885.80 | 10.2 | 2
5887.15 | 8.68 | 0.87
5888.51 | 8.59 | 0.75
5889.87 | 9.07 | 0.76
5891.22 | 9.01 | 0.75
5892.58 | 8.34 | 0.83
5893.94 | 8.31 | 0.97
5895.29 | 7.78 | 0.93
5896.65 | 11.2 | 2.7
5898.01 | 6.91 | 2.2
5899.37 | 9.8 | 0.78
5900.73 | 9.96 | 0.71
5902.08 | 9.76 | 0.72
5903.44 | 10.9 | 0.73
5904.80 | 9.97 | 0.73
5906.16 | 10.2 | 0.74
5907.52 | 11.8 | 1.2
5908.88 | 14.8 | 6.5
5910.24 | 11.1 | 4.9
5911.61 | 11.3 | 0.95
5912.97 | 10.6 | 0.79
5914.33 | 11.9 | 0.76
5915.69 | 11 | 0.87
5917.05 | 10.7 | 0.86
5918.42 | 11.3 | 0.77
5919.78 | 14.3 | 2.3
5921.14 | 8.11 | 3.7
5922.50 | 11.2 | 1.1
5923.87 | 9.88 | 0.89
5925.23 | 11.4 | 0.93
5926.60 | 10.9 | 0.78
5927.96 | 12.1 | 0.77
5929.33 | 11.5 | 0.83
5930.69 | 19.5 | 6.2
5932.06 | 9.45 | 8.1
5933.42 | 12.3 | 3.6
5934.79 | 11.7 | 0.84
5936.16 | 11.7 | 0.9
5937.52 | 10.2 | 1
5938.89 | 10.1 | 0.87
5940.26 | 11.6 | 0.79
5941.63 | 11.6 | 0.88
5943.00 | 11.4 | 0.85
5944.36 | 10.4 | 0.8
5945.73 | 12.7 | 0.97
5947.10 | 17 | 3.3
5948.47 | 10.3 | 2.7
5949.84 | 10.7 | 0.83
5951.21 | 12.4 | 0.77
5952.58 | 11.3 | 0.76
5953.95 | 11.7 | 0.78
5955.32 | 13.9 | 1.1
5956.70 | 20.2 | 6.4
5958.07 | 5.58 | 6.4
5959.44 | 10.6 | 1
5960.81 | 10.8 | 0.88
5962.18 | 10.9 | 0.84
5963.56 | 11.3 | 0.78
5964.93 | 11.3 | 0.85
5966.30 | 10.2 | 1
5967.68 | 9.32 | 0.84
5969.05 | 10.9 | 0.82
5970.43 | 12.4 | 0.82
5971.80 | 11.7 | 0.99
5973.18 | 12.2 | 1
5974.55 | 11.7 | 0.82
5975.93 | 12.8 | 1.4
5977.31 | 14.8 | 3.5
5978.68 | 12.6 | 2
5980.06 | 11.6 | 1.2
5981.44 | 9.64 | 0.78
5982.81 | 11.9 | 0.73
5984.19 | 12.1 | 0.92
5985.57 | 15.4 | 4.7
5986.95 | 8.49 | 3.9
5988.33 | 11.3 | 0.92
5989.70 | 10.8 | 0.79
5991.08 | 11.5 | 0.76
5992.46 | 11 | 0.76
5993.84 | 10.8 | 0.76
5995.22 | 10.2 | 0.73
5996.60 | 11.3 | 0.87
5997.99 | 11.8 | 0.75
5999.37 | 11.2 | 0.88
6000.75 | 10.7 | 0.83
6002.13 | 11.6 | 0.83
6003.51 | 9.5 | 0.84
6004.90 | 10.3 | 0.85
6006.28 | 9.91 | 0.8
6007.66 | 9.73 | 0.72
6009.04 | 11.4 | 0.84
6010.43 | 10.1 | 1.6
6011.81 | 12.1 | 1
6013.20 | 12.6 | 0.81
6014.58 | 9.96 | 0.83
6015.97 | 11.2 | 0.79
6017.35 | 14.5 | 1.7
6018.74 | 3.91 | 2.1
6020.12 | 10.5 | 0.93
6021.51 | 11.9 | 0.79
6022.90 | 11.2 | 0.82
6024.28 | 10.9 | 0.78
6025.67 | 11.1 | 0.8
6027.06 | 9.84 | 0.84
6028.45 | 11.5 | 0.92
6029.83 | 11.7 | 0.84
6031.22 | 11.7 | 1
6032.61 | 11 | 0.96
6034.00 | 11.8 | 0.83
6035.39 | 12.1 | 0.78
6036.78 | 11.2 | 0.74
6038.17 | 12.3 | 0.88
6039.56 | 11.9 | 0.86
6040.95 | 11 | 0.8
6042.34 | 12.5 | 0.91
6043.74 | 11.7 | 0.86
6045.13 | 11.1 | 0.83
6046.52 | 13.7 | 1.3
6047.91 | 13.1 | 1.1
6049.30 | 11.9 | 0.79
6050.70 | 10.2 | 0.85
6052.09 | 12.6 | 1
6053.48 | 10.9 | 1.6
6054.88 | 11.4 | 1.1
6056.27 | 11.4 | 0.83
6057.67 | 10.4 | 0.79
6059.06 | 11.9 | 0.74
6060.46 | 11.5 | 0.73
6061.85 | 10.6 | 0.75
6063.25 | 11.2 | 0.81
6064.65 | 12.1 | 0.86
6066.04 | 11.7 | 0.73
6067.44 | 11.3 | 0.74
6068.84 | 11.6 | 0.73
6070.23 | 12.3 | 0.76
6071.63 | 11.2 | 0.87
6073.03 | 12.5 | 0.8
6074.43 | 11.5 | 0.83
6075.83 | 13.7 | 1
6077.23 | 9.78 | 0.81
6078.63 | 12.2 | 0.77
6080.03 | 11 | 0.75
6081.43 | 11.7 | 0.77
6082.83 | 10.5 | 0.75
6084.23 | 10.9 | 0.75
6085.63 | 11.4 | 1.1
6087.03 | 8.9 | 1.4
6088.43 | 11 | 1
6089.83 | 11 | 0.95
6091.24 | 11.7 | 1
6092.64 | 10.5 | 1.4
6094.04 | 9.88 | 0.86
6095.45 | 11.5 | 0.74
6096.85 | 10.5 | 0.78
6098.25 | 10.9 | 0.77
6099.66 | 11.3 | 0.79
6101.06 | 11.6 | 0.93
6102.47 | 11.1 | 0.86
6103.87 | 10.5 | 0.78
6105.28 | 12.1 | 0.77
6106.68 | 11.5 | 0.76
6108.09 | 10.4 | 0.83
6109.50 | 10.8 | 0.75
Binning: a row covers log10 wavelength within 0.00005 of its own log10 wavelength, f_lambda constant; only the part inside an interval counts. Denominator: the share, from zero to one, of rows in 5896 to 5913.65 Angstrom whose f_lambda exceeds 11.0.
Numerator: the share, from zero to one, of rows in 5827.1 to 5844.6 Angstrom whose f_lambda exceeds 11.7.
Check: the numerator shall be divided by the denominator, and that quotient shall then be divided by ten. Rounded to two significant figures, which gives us 0.10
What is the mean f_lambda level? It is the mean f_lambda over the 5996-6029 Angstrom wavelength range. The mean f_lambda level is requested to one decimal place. 10.8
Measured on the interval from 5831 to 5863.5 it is 11.2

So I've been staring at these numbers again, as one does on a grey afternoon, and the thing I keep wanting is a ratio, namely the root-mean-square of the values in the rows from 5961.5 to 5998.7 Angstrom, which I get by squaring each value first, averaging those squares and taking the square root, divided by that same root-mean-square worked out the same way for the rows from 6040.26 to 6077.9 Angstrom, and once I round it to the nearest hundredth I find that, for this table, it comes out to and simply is 0.99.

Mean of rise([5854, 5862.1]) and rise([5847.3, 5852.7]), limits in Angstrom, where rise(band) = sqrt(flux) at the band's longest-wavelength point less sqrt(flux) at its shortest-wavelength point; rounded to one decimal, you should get -0.1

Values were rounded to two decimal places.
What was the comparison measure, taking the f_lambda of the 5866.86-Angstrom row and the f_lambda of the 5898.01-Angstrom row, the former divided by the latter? 1.55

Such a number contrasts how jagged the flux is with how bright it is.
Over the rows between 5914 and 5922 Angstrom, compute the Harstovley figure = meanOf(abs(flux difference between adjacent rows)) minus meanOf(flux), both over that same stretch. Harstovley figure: -9.0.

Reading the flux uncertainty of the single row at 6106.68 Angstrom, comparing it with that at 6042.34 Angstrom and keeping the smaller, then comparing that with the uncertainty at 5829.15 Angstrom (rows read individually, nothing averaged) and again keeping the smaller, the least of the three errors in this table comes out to 0.76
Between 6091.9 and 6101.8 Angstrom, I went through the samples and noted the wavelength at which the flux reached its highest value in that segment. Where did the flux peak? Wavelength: 6101.06 Angstrom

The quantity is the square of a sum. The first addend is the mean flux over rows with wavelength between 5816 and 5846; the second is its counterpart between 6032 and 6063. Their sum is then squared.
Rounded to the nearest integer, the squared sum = 570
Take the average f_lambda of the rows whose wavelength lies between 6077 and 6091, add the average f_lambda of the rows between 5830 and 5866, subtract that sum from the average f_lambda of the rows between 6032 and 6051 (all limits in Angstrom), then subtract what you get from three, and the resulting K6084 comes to 13.4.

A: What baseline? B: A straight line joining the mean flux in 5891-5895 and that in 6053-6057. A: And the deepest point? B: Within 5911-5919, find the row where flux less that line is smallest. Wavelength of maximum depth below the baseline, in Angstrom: 5912.97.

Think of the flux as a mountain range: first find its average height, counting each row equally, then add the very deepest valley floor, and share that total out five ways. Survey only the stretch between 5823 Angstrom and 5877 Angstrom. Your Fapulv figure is 4.03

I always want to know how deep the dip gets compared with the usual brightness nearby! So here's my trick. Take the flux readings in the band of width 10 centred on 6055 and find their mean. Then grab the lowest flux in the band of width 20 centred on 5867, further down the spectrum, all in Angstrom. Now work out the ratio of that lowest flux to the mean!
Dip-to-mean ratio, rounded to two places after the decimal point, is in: 0.75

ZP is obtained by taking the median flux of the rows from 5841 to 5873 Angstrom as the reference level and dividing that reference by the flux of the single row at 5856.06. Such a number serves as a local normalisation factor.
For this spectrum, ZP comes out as 1.032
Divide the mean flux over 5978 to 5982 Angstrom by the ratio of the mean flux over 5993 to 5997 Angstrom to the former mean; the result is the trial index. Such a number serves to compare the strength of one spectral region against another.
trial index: 12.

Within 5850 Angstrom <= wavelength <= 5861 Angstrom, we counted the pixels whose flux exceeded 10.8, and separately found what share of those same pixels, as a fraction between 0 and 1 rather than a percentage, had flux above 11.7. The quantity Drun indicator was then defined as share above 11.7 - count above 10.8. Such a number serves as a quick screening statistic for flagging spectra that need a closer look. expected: -5.0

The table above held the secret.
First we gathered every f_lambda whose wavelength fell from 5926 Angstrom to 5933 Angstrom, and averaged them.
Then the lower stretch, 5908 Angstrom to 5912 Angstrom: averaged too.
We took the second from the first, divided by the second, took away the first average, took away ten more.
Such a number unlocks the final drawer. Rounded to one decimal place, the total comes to -22.7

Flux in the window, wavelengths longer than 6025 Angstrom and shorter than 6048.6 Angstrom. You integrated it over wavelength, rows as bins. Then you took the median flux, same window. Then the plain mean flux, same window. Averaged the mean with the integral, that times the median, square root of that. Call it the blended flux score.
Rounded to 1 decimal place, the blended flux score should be 41.1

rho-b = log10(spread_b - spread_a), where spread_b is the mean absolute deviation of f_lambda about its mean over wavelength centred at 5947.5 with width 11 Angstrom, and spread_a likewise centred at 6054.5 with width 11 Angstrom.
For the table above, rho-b -0.1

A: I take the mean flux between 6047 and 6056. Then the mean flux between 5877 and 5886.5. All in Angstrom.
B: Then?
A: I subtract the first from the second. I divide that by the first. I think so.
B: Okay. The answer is -0.11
